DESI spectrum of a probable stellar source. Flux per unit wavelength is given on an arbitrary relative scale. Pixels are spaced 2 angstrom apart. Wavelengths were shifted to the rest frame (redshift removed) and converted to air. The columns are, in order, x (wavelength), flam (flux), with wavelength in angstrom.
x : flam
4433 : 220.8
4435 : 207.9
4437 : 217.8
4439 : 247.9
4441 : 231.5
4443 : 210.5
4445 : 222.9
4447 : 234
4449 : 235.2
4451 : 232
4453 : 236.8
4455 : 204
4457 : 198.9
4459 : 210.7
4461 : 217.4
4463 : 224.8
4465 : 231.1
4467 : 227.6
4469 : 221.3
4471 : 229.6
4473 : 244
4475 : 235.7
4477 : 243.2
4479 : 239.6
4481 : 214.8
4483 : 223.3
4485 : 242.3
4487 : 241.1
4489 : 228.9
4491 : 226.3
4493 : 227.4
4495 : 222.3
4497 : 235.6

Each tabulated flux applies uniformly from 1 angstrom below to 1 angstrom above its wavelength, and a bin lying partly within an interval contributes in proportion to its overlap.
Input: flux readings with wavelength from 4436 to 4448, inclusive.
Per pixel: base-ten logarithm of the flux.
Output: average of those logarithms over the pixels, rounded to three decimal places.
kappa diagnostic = 2.356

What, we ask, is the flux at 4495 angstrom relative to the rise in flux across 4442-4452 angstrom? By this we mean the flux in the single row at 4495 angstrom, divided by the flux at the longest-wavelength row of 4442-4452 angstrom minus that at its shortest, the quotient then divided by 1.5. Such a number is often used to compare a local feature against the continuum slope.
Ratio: 7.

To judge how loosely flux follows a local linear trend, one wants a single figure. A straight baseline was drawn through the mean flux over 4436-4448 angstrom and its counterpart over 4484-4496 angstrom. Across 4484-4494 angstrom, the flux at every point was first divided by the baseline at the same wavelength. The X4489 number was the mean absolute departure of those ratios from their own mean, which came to 0.030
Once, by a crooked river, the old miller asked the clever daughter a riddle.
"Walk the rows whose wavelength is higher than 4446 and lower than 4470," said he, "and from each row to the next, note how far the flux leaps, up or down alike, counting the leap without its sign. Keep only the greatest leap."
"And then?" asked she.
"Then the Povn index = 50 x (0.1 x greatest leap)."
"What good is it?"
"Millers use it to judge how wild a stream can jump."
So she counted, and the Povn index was 164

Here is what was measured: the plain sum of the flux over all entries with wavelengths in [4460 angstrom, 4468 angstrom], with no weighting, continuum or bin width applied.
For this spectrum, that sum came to 901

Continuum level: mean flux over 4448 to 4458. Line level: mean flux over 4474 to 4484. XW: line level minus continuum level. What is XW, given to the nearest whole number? 10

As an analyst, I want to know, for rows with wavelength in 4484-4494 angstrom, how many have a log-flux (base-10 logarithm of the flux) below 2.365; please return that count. 3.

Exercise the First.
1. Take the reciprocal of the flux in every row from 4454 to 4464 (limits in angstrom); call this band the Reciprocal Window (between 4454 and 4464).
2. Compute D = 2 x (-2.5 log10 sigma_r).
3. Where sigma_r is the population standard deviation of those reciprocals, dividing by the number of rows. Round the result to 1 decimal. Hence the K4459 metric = 18.4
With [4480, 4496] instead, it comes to 18.9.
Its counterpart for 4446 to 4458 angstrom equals 17.4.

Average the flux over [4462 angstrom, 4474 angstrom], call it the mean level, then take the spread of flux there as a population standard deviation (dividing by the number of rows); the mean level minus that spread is 223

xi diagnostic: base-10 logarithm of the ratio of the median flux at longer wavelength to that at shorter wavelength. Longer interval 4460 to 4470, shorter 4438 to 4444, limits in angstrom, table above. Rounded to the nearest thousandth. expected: -0.013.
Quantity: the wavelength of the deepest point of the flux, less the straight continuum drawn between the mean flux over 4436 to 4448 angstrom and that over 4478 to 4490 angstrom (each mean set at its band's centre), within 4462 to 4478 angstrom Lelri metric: 4469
